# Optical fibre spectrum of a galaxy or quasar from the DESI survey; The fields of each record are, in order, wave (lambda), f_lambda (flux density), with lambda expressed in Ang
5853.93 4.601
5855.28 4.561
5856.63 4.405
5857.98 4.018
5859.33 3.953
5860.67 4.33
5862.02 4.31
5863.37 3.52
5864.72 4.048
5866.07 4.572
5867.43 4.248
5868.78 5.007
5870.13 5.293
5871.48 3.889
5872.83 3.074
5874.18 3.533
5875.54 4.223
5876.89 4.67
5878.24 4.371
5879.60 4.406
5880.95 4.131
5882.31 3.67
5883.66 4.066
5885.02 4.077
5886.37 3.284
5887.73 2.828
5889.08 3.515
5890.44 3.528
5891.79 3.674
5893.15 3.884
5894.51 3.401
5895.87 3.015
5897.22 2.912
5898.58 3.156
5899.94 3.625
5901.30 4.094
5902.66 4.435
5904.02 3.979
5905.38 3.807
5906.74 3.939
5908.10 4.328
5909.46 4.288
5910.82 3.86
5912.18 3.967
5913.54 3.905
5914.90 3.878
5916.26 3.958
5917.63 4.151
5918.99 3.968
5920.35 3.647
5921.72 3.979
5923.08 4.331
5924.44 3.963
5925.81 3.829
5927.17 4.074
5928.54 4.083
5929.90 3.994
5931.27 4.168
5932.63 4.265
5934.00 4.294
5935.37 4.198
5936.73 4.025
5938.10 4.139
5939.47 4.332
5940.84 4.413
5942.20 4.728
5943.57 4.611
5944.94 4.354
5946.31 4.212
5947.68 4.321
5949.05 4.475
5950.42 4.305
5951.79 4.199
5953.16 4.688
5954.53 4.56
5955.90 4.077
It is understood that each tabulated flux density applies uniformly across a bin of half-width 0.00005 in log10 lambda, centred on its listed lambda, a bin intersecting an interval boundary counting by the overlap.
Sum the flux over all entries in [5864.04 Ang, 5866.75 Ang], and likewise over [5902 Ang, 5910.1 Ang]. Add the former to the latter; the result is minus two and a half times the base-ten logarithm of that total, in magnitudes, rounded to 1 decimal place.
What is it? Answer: -3.8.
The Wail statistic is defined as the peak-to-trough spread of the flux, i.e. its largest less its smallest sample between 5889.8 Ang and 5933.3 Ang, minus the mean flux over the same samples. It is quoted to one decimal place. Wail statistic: -2.4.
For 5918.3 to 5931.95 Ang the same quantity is -3.3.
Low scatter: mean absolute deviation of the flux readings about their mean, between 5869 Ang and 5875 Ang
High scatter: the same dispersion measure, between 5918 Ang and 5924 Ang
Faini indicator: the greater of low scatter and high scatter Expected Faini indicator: 0.67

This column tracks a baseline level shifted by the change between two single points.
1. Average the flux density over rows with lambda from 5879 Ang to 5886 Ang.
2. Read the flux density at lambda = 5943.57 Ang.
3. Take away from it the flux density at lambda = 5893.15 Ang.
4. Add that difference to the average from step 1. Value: 4.8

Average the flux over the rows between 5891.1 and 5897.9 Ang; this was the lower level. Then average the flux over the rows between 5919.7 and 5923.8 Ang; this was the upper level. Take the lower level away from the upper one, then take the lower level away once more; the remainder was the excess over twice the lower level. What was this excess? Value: -2.8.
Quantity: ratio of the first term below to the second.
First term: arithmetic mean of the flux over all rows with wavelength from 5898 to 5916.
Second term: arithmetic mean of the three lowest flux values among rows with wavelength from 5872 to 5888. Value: 1.29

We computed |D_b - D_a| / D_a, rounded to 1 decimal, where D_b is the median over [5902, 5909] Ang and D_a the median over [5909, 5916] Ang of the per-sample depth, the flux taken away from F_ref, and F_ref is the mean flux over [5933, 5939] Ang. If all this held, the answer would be 0.3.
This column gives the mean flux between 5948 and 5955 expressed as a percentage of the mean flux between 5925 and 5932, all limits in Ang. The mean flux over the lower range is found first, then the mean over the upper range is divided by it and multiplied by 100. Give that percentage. 110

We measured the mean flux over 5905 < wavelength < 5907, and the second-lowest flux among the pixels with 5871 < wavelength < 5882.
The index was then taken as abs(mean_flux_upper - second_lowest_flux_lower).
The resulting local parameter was 0.34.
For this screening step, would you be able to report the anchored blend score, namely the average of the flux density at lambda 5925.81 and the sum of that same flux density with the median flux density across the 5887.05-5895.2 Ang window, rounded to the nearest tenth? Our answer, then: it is 5.6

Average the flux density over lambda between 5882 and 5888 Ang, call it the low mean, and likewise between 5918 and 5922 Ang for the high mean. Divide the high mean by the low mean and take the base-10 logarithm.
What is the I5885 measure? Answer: 0.03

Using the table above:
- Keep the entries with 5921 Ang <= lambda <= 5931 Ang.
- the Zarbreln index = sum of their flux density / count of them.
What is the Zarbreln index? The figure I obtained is 4.04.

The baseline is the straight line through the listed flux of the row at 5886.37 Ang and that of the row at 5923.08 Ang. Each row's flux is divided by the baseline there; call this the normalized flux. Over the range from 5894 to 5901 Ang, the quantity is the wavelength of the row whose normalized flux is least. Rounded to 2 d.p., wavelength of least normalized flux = 5897.22 Ang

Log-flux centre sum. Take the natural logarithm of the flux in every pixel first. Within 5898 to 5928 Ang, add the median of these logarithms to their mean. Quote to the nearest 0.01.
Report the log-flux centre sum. 2.75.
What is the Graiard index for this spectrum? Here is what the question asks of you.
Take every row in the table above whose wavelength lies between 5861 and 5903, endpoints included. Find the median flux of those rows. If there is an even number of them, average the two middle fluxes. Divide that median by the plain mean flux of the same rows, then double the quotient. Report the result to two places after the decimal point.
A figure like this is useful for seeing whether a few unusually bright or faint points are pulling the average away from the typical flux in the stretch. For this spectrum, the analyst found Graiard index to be 2.00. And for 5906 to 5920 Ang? 1.97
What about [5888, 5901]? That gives 2.06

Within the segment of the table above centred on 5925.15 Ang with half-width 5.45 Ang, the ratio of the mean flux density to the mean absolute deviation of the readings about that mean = 30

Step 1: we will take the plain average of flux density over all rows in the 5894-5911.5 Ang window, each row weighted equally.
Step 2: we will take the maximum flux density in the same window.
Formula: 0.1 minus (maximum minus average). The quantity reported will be -0.6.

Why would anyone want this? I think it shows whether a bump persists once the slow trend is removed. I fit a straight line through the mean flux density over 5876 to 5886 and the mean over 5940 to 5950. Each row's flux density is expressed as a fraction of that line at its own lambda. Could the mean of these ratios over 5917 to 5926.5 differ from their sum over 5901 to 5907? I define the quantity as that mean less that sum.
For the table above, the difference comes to -3.8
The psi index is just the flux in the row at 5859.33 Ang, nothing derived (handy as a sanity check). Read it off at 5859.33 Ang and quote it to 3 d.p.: 3.953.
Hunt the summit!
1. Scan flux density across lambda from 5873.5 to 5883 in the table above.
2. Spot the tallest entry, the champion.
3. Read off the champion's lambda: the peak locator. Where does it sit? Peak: 5876.89 Ang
